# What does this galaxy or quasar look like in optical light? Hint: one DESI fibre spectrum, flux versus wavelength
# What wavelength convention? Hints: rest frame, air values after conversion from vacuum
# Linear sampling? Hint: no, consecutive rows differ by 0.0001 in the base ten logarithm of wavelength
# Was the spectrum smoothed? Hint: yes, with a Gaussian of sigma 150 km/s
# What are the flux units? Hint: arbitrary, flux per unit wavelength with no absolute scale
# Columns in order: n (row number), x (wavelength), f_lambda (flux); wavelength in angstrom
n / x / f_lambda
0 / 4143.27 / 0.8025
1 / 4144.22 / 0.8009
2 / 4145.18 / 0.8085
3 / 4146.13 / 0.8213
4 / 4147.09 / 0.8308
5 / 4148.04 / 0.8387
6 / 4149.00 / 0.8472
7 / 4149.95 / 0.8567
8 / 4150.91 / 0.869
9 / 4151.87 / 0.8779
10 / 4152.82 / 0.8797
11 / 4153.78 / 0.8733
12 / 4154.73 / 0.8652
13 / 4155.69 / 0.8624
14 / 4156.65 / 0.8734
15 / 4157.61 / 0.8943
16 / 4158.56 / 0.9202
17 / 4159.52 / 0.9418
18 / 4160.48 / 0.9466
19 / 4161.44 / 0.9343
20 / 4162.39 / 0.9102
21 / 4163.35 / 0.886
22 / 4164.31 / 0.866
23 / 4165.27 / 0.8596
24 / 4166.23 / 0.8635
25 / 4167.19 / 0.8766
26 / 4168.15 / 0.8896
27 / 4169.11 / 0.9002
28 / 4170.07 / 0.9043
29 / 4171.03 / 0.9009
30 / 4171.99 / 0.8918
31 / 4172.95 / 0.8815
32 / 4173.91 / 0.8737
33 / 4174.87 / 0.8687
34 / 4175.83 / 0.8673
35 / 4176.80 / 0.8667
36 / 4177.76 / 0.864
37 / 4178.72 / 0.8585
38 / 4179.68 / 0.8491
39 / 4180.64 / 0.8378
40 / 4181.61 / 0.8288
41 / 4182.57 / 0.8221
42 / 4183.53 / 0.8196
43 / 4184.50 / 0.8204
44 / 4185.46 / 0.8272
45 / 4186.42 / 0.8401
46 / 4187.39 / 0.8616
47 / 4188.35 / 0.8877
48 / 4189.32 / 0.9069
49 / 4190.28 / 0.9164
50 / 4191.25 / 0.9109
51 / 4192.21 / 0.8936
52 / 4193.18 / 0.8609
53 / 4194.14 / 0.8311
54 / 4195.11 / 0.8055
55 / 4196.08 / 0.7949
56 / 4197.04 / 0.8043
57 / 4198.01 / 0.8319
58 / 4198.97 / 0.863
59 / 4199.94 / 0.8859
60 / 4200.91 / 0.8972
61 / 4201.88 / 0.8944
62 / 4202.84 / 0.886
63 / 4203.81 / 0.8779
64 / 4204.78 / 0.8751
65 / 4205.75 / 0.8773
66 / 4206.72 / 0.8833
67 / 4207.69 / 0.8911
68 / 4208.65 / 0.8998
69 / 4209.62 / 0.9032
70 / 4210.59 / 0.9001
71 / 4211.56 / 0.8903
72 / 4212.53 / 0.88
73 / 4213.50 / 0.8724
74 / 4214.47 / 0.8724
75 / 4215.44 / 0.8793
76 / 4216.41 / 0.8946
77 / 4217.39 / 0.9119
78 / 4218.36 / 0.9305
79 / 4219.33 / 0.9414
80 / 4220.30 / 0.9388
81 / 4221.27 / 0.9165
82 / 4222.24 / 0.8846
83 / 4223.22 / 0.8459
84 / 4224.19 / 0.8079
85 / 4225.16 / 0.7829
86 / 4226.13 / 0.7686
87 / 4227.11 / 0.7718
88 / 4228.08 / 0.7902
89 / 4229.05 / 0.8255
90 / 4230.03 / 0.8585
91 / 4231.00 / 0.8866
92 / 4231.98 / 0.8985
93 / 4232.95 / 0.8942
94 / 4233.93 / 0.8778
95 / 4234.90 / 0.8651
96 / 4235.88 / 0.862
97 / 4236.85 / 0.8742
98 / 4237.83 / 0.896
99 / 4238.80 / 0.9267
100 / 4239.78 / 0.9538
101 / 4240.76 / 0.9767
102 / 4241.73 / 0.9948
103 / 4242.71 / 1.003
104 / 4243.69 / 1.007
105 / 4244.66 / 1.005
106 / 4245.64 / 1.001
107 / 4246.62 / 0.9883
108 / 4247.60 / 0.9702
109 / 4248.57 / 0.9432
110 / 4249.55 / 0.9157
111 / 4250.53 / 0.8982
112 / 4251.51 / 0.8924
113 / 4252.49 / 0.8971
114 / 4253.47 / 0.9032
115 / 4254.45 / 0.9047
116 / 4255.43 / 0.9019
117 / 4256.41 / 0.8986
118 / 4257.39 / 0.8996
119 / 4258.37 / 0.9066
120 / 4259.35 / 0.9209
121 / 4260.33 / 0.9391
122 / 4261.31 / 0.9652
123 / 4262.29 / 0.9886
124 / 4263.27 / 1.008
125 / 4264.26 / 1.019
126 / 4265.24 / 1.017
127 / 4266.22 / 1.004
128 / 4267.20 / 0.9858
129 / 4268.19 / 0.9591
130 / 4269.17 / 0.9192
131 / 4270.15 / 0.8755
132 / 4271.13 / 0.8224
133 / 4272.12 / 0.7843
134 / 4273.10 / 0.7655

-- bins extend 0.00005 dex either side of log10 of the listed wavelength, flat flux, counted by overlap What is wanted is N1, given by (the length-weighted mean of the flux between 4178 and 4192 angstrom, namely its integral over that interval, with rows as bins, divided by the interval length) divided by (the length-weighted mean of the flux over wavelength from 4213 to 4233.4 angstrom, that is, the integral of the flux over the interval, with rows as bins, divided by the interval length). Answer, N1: 0.99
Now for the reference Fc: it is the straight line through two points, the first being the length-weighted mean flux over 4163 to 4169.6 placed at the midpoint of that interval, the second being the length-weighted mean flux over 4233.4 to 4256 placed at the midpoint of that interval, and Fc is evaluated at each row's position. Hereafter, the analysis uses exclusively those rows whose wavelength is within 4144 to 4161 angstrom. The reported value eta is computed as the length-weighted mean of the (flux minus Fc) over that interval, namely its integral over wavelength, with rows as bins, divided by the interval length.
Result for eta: 0.00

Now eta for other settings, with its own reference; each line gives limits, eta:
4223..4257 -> -0.03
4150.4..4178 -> 0.01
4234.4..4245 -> 0.01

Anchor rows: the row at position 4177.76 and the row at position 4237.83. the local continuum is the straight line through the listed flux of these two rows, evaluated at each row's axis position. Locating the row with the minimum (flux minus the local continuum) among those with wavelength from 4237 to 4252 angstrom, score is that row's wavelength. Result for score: 4251.51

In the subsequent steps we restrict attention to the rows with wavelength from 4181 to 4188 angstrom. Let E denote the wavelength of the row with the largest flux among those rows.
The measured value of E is 4187.39 angstrom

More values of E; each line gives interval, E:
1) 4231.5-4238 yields 4231.98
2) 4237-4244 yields 4243.69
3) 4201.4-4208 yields 4201.88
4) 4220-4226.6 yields 4220.30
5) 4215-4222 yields 4219.33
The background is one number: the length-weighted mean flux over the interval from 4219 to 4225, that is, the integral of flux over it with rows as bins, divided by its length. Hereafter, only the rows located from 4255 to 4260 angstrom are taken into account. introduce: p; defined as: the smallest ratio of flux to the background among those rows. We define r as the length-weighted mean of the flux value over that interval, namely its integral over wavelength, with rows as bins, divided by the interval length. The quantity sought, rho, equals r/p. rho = 0.891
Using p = 1.02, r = 0.91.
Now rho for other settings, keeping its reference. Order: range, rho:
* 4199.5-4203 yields 0.889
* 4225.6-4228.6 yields 0.894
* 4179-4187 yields 0.895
